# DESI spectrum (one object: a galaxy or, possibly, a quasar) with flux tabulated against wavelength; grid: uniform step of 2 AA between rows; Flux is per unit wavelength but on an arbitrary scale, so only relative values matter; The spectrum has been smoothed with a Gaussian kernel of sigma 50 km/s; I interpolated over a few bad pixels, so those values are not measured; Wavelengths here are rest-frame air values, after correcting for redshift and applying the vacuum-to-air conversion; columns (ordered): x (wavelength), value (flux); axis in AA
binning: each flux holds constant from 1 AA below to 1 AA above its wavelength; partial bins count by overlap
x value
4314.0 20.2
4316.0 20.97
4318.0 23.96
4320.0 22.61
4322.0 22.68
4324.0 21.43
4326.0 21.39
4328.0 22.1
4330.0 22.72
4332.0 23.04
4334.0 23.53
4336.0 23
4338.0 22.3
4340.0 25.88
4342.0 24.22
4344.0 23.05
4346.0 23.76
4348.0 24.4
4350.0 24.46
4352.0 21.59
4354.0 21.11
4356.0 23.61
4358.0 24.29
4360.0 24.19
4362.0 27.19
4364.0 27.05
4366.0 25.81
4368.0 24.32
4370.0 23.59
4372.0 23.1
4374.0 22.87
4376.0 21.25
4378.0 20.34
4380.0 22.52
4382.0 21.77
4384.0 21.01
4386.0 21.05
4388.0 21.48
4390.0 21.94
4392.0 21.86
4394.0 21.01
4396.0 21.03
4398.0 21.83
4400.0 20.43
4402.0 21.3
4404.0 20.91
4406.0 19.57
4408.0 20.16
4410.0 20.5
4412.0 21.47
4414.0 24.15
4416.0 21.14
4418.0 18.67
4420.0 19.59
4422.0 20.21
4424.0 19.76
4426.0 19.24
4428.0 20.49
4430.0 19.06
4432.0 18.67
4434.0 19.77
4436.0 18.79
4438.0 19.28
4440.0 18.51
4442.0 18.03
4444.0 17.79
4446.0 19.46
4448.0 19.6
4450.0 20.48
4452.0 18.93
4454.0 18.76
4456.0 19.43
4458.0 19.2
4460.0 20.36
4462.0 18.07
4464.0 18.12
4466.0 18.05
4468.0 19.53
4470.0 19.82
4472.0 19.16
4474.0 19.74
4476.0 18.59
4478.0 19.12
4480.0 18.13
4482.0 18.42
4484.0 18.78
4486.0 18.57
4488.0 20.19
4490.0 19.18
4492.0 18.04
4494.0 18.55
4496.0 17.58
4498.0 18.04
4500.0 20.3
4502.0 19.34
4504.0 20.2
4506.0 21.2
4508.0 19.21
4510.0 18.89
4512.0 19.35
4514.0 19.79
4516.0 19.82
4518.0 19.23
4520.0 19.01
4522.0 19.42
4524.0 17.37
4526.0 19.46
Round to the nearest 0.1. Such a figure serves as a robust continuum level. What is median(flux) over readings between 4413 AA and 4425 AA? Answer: 20.0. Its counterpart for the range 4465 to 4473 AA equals 19.3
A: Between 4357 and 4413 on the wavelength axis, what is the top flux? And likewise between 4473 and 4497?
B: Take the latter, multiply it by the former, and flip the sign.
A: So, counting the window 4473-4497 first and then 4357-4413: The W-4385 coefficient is -549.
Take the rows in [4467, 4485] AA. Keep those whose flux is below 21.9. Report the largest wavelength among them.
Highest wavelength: 4484.0 AA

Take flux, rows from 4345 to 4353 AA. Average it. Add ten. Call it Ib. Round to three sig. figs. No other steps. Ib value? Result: 33.6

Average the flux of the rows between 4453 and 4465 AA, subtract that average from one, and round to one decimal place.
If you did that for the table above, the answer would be -18.0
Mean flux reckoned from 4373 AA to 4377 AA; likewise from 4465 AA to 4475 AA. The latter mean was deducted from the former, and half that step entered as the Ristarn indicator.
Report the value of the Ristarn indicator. 1.4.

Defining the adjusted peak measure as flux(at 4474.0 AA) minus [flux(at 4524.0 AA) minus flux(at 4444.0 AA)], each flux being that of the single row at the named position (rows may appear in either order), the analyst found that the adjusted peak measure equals 20.2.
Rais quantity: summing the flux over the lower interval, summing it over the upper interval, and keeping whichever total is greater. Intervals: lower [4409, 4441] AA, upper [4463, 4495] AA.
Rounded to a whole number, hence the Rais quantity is 319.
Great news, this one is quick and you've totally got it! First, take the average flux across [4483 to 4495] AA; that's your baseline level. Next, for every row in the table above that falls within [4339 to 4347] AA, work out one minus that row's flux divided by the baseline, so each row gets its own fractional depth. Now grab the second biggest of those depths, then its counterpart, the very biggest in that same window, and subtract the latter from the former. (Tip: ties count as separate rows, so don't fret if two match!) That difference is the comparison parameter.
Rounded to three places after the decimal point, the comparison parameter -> -0.038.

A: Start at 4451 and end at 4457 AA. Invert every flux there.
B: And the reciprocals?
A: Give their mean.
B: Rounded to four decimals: 0.0525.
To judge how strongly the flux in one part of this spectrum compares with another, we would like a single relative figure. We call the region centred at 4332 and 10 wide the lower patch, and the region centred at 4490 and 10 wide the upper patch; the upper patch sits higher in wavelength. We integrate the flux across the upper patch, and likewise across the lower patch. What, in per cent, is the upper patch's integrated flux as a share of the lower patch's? 83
